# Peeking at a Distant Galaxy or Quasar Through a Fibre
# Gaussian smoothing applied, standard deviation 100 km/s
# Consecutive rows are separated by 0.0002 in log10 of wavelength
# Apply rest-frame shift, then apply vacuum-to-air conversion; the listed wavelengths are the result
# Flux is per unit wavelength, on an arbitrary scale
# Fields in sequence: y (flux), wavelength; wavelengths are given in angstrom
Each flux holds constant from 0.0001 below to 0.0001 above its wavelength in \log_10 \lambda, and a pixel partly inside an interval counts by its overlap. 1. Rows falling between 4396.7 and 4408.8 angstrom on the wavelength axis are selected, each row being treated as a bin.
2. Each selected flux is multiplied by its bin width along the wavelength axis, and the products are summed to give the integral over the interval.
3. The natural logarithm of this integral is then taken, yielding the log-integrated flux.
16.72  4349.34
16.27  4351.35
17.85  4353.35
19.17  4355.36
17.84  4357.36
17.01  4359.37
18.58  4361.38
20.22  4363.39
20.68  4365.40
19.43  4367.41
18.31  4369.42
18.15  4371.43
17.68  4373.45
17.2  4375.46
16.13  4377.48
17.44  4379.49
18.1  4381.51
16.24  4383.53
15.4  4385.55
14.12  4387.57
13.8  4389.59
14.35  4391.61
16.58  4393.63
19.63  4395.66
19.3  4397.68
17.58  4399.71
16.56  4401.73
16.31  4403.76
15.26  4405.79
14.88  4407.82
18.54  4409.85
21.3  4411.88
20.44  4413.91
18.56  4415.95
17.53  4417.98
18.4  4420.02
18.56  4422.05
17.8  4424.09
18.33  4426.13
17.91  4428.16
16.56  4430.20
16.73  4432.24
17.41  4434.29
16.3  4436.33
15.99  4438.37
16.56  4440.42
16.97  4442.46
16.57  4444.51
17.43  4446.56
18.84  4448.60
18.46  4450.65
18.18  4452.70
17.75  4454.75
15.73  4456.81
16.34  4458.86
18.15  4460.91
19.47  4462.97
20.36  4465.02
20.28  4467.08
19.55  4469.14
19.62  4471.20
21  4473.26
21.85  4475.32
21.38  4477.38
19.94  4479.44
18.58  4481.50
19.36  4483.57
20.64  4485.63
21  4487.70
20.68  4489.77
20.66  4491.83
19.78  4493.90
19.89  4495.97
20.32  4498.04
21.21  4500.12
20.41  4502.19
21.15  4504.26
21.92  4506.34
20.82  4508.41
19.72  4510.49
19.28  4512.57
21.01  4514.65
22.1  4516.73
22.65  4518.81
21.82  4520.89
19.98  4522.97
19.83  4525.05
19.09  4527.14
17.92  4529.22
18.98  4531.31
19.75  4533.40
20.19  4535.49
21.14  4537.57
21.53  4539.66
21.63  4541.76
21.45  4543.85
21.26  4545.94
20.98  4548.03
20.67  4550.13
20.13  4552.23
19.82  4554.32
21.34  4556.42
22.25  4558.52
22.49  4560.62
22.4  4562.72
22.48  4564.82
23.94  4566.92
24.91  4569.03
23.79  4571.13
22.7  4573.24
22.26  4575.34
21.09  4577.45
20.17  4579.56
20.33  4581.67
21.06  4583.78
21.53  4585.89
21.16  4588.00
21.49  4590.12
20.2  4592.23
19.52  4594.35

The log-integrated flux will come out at 5.31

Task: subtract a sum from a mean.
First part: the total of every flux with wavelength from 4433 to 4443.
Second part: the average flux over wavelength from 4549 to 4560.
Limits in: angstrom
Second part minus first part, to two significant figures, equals -62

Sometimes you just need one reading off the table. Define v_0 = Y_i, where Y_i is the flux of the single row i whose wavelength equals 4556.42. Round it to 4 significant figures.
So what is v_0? 21.34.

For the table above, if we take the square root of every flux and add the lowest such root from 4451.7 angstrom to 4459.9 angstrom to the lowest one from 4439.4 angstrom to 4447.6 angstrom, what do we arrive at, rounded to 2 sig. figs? 8.0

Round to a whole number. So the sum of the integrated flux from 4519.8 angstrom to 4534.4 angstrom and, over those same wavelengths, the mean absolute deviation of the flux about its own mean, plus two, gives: 289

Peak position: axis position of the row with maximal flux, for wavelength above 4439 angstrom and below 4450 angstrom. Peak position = 4448.60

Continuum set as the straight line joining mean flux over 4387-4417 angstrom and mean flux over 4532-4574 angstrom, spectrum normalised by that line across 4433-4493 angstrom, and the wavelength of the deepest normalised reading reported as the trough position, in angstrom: 4456.81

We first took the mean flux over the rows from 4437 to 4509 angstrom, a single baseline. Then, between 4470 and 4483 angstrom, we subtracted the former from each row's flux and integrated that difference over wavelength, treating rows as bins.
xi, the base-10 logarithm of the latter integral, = 1.12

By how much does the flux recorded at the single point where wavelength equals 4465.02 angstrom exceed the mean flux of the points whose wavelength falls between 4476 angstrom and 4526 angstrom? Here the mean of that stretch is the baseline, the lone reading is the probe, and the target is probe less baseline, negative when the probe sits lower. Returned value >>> -0.2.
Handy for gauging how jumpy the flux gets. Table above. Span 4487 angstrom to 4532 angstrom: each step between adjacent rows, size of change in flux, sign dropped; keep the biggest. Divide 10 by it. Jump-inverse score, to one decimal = 5.4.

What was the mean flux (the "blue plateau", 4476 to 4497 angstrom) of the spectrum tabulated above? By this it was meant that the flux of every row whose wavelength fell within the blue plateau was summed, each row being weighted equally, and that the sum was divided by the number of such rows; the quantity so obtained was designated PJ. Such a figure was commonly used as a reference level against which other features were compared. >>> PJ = 20.2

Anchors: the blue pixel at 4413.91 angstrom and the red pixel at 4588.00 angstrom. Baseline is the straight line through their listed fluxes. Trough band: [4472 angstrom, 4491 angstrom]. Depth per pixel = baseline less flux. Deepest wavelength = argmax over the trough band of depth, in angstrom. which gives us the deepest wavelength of 4481.50 angstrom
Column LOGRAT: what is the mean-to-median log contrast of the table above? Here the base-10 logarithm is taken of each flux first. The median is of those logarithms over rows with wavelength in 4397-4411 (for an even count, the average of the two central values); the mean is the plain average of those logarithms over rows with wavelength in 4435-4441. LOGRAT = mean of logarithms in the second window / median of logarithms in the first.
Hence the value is 0.99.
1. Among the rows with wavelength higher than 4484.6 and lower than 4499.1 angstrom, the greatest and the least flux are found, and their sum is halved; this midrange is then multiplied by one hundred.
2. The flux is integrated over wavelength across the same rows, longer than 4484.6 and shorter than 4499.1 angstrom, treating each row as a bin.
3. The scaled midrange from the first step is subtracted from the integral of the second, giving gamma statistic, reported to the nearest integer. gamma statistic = -1743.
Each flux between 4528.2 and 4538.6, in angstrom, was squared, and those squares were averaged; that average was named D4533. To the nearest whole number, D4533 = 385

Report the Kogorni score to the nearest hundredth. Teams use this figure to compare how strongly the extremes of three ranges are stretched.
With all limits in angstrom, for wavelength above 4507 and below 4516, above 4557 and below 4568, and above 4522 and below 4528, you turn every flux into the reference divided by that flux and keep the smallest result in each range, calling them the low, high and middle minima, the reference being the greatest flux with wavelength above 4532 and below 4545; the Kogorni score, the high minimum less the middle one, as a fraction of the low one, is -0.17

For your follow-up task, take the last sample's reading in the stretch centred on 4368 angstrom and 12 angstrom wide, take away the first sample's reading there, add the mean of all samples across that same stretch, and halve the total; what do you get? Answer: 8.3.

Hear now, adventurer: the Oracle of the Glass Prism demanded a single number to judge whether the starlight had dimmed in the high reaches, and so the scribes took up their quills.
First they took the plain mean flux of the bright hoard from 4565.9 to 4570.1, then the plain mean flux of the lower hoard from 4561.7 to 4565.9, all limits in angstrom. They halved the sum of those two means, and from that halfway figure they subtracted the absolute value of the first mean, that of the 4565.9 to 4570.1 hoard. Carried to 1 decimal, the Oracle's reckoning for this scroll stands -1.0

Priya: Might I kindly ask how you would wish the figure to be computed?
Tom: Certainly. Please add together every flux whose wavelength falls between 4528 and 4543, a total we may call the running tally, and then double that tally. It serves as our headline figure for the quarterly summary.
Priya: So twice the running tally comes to 282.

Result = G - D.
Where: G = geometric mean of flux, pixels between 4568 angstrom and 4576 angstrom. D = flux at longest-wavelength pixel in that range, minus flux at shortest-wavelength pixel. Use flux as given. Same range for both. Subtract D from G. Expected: 26.0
